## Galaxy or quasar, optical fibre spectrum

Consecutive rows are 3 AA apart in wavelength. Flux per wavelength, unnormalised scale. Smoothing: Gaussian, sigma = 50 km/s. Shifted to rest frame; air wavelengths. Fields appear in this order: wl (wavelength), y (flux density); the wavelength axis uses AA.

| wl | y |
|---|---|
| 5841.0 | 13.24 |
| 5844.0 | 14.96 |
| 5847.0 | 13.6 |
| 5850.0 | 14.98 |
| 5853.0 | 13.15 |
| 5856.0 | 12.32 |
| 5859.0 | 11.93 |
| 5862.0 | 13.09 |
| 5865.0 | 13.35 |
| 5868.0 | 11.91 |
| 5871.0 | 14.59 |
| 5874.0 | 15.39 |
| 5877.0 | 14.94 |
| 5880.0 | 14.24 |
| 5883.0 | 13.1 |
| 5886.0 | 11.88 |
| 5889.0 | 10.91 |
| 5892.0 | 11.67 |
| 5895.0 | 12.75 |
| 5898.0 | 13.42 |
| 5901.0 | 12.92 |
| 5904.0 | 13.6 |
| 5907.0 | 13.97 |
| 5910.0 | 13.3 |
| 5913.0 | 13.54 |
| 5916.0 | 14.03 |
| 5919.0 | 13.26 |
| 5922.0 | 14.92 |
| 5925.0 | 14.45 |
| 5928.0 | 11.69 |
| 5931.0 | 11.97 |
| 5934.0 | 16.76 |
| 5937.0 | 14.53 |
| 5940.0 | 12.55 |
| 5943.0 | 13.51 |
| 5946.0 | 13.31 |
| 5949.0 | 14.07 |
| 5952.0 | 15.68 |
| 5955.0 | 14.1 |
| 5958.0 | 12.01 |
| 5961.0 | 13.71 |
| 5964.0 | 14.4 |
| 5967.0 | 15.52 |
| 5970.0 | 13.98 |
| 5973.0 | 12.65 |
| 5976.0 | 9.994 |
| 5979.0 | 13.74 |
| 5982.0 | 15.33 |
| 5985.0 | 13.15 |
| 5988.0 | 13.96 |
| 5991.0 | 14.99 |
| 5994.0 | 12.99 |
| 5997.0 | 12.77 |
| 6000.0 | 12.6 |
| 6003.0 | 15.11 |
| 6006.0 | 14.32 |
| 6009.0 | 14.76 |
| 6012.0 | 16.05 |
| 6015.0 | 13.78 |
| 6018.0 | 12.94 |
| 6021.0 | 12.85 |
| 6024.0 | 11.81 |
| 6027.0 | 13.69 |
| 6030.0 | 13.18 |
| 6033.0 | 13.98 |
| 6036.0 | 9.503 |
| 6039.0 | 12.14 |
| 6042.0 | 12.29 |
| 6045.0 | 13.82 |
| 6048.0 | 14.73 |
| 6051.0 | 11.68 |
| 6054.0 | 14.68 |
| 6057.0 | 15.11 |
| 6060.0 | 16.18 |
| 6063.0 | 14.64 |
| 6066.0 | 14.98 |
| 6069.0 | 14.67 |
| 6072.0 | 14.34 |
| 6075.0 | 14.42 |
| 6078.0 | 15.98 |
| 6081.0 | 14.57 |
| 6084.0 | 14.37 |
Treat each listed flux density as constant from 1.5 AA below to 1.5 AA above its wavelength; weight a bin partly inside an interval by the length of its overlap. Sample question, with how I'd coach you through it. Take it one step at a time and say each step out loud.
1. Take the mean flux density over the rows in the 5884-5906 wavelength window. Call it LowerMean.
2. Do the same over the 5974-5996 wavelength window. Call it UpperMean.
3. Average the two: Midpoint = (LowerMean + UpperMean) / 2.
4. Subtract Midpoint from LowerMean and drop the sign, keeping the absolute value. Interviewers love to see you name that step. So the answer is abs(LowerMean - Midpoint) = 0.5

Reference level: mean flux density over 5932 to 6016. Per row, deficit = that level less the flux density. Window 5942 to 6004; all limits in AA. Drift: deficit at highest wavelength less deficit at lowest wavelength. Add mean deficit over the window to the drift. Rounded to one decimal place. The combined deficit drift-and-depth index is -1.4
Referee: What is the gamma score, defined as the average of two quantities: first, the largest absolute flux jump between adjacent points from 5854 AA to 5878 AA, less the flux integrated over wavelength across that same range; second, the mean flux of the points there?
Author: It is -153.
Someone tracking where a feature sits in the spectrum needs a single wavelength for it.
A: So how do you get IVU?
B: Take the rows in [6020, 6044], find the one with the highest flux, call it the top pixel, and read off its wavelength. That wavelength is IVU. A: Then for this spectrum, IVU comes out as 6033.0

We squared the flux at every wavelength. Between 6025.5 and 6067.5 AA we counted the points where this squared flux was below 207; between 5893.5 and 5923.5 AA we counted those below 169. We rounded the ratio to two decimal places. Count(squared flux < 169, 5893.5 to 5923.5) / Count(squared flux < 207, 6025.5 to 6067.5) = 0.25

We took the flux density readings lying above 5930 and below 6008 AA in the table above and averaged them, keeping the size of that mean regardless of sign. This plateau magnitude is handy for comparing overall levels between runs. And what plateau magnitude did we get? 13.8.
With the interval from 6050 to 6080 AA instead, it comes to 14.7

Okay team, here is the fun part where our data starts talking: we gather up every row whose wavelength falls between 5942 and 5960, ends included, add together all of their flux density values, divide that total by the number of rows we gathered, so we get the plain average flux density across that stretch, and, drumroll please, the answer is 13.8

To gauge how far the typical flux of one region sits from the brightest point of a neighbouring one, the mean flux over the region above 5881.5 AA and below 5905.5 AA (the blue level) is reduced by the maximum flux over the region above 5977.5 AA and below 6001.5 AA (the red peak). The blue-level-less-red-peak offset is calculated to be -2.80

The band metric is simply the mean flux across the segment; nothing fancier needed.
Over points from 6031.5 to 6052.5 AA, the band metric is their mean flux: 12.6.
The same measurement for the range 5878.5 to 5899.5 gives 12.6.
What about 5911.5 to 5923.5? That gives 13.9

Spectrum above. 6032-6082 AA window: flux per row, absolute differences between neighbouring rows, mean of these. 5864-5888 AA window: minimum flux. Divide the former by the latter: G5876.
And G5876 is 0.120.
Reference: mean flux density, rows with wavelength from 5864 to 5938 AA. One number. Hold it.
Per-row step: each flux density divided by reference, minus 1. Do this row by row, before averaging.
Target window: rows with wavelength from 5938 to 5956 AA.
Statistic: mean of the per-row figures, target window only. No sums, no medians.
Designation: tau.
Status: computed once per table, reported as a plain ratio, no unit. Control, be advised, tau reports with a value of 0.03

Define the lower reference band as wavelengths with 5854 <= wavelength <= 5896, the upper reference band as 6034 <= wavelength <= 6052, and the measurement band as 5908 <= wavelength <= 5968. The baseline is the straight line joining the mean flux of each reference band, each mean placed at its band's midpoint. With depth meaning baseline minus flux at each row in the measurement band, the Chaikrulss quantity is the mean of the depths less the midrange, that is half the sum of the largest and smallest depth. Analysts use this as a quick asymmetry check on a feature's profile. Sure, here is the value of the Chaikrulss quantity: 0.3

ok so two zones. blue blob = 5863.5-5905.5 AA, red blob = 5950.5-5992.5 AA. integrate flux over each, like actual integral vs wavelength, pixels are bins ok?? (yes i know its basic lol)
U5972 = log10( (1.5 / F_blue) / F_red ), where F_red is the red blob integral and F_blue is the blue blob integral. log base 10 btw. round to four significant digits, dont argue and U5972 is -5.331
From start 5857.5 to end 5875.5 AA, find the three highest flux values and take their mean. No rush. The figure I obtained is 14.44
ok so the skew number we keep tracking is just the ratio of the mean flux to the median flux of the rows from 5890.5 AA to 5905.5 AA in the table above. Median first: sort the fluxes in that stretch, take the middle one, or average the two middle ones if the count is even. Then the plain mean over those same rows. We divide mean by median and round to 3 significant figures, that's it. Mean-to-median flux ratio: 0.996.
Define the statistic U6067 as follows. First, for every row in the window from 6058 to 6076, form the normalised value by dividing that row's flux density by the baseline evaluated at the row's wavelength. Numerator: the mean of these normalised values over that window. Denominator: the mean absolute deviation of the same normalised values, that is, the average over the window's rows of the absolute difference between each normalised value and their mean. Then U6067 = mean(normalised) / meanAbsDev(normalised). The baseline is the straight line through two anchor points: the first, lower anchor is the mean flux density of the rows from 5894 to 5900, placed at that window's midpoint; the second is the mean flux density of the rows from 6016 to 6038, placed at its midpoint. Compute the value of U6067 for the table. 32.5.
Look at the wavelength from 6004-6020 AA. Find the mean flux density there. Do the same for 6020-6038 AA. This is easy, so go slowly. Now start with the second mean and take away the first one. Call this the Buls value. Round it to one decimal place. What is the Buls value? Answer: -1.9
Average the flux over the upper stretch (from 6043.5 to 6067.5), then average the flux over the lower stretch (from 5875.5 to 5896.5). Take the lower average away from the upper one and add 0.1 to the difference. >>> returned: 1.79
